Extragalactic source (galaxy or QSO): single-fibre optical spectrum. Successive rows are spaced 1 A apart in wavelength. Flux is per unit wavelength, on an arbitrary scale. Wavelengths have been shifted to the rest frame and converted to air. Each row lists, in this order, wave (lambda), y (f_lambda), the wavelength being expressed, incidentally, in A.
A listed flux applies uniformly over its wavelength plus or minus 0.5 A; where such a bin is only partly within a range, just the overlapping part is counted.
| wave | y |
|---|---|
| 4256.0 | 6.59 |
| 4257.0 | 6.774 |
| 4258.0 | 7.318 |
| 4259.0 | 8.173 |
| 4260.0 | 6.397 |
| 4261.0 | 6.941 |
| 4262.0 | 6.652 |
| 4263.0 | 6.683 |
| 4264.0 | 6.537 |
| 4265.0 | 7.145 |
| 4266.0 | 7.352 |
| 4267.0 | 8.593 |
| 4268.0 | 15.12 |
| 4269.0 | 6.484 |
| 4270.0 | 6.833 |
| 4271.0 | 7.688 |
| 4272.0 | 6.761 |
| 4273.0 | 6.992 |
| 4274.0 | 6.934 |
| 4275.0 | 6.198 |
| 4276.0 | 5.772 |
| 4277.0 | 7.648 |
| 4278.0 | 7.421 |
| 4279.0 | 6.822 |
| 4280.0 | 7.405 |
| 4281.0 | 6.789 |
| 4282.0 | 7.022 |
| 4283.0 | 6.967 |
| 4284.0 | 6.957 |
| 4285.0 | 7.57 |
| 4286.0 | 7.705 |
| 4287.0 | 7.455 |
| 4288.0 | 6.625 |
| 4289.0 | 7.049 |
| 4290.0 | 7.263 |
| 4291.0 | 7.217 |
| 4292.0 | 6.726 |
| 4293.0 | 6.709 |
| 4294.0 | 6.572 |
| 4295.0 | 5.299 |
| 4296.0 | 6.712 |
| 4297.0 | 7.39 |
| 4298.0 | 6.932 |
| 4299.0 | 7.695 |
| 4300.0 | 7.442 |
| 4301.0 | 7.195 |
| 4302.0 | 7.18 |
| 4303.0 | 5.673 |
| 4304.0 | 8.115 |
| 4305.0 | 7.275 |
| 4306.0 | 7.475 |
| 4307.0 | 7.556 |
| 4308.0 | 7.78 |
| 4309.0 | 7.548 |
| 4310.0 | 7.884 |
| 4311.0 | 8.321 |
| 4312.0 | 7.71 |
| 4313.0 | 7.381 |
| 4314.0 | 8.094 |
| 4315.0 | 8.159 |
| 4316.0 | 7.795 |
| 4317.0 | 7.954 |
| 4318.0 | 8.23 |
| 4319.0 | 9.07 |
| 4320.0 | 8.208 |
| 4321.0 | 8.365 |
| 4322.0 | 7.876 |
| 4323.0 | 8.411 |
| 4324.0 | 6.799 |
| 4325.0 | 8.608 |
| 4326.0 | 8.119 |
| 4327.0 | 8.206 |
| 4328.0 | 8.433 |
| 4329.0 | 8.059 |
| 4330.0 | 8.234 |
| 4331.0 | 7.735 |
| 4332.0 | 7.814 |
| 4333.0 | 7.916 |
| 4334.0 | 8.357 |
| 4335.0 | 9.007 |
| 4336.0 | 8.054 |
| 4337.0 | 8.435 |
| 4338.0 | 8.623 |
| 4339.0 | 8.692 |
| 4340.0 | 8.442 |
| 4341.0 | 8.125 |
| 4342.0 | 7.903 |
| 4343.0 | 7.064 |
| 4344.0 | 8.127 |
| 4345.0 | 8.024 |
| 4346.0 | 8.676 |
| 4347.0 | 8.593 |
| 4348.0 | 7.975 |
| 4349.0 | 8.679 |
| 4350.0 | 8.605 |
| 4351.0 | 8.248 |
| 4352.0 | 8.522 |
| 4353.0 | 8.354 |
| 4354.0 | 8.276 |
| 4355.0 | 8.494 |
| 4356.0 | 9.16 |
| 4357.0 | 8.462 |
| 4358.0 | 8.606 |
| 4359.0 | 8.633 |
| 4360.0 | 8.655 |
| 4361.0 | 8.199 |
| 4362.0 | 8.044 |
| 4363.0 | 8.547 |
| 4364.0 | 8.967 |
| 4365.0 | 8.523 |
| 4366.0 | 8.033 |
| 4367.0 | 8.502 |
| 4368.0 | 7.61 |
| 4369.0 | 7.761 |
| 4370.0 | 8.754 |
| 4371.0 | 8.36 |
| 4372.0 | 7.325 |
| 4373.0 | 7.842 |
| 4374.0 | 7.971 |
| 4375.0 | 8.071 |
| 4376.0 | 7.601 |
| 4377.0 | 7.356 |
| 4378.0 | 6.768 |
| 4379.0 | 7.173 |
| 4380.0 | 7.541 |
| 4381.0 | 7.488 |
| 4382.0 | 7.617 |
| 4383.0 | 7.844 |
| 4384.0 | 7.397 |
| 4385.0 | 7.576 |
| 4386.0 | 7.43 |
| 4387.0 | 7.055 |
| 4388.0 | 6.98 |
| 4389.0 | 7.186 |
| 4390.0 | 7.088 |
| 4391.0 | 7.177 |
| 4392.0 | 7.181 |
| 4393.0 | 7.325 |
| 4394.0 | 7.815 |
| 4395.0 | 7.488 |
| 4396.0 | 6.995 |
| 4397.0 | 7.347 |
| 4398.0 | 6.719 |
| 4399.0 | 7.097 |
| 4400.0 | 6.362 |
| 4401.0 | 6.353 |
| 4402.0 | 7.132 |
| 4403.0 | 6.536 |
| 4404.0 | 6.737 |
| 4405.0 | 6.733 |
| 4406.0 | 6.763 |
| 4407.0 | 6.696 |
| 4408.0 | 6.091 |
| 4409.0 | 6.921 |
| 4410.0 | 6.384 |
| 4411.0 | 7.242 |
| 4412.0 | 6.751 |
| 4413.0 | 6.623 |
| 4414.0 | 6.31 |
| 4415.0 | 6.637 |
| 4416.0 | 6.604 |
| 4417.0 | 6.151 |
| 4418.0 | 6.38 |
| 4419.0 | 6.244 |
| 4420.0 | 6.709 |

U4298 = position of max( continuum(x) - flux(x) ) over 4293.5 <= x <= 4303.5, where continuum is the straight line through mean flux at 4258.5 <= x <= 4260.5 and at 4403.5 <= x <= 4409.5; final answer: 4295.0 A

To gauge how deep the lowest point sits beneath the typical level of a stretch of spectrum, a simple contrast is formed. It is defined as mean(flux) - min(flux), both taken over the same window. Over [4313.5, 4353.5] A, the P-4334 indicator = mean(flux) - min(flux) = 1.4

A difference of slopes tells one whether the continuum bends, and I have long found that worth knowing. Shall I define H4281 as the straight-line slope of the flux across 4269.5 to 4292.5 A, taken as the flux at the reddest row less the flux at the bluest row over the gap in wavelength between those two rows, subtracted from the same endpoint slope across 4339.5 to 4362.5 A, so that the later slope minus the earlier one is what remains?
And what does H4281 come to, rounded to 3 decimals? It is -0.013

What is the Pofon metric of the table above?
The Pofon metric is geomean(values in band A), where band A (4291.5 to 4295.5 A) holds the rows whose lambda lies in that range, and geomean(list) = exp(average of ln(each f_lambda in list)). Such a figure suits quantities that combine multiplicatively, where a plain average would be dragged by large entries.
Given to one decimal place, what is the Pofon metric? 6.3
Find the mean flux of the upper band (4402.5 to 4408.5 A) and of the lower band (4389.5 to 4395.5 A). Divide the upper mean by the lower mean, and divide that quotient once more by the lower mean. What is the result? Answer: 0.12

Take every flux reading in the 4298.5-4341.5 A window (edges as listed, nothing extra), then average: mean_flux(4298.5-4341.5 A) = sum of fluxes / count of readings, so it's 8.0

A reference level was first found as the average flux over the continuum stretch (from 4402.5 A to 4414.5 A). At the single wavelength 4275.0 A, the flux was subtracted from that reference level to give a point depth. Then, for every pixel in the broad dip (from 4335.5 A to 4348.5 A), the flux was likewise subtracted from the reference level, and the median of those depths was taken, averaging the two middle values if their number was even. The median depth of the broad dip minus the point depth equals -1.93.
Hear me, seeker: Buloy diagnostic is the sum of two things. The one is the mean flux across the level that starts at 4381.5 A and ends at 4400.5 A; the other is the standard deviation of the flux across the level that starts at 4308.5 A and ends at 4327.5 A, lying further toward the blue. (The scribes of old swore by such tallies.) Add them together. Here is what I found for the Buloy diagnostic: 7.7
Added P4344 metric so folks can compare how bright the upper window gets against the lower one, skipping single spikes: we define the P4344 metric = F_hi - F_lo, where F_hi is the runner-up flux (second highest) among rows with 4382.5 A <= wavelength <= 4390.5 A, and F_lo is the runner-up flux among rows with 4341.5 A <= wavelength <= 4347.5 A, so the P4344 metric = -1.0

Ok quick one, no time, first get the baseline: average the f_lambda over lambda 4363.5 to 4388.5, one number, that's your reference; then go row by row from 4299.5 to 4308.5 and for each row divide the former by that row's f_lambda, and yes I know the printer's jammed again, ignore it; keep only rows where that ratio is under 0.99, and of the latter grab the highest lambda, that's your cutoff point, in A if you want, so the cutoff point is 4304.0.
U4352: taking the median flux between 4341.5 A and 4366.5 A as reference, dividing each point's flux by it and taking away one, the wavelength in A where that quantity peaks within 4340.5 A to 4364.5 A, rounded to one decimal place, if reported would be 4356.0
